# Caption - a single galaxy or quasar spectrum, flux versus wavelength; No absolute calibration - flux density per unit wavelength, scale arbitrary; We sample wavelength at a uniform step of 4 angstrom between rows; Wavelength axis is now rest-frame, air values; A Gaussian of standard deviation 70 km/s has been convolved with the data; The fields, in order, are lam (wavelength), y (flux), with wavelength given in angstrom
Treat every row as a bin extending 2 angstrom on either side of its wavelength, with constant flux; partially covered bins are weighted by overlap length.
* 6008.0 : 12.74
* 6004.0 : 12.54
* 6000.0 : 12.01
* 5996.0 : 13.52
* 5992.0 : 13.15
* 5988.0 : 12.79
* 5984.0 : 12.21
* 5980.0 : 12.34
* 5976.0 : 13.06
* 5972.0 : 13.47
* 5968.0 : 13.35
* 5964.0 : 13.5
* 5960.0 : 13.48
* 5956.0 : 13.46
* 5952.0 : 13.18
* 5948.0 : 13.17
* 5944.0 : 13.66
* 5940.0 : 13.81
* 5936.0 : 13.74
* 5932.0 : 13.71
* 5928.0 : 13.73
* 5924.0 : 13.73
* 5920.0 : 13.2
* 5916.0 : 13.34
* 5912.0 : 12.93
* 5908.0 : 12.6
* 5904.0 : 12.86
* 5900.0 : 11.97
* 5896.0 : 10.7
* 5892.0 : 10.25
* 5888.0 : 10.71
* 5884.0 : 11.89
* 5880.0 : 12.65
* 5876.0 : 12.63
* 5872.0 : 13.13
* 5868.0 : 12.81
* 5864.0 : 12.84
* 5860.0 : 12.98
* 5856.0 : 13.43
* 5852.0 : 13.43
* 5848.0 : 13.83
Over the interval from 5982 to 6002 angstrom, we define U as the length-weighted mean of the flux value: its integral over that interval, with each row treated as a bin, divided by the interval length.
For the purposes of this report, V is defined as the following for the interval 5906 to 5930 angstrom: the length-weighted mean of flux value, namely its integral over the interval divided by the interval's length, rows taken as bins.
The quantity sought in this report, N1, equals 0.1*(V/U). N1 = 0.104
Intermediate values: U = 12.7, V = 13.3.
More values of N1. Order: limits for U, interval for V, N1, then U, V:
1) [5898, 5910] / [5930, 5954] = 0.109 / 12.5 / 13.5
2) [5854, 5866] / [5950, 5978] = 0.102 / 13.1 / 13.4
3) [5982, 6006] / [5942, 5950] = 0.106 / 12.7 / 13.4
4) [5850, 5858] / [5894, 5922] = 0.093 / 13.4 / 12.5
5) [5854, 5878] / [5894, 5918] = 0.096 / 13.0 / 12.4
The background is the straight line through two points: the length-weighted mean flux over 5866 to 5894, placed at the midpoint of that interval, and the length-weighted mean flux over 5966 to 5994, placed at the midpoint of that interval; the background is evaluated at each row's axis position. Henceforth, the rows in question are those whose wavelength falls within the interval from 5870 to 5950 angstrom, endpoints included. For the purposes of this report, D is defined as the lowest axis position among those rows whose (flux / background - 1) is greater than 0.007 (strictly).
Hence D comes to 5872.0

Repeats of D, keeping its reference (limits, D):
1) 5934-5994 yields 5936.0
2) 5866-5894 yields 5868.0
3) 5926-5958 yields 5928.0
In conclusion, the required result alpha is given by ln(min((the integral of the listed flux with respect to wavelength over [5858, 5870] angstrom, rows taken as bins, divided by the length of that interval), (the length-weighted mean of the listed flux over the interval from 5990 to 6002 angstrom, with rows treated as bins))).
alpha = 2.56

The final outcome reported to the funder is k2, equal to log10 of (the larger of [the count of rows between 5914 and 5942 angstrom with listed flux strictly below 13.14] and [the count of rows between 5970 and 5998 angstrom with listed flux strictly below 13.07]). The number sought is 0.60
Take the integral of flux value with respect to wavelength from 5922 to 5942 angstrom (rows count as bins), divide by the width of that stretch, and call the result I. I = 13.7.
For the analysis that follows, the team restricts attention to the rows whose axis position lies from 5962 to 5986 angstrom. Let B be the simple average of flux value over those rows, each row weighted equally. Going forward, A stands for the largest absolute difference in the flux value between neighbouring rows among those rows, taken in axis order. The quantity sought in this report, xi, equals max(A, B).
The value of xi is 13.0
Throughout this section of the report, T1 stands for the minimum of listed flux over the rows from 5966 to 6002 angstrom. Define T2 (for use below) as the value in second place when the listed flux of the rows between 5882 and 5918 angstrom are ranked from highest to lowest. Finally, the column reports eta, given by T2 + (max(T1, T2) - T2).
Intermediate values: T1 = 12.01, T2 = 12.93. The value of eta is 12.9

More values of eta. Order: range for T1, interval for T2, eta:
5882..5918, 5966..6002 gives 13.5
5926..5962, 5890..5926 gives 13.3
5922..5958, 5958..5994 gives 13.5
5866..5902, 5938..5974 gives 13.7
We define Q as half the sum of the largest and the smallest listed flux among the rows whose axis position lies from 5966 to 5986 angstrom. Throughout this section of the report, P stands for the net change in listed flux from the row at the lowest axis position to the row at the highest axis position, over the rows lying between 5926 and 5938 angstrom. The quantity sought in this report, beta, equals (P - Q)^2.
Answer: 165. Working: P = 0.01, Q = 12.8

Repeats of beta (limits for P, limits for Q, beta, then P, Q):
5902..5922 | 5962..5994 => 157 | 0.34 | 12.9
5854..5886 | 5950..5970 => 221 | -1.54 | 13.3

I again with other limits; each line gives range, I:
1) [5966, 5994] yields 12.9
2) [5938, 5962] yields 13.5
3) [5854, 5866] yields 13.1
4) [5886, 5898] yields 10.6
